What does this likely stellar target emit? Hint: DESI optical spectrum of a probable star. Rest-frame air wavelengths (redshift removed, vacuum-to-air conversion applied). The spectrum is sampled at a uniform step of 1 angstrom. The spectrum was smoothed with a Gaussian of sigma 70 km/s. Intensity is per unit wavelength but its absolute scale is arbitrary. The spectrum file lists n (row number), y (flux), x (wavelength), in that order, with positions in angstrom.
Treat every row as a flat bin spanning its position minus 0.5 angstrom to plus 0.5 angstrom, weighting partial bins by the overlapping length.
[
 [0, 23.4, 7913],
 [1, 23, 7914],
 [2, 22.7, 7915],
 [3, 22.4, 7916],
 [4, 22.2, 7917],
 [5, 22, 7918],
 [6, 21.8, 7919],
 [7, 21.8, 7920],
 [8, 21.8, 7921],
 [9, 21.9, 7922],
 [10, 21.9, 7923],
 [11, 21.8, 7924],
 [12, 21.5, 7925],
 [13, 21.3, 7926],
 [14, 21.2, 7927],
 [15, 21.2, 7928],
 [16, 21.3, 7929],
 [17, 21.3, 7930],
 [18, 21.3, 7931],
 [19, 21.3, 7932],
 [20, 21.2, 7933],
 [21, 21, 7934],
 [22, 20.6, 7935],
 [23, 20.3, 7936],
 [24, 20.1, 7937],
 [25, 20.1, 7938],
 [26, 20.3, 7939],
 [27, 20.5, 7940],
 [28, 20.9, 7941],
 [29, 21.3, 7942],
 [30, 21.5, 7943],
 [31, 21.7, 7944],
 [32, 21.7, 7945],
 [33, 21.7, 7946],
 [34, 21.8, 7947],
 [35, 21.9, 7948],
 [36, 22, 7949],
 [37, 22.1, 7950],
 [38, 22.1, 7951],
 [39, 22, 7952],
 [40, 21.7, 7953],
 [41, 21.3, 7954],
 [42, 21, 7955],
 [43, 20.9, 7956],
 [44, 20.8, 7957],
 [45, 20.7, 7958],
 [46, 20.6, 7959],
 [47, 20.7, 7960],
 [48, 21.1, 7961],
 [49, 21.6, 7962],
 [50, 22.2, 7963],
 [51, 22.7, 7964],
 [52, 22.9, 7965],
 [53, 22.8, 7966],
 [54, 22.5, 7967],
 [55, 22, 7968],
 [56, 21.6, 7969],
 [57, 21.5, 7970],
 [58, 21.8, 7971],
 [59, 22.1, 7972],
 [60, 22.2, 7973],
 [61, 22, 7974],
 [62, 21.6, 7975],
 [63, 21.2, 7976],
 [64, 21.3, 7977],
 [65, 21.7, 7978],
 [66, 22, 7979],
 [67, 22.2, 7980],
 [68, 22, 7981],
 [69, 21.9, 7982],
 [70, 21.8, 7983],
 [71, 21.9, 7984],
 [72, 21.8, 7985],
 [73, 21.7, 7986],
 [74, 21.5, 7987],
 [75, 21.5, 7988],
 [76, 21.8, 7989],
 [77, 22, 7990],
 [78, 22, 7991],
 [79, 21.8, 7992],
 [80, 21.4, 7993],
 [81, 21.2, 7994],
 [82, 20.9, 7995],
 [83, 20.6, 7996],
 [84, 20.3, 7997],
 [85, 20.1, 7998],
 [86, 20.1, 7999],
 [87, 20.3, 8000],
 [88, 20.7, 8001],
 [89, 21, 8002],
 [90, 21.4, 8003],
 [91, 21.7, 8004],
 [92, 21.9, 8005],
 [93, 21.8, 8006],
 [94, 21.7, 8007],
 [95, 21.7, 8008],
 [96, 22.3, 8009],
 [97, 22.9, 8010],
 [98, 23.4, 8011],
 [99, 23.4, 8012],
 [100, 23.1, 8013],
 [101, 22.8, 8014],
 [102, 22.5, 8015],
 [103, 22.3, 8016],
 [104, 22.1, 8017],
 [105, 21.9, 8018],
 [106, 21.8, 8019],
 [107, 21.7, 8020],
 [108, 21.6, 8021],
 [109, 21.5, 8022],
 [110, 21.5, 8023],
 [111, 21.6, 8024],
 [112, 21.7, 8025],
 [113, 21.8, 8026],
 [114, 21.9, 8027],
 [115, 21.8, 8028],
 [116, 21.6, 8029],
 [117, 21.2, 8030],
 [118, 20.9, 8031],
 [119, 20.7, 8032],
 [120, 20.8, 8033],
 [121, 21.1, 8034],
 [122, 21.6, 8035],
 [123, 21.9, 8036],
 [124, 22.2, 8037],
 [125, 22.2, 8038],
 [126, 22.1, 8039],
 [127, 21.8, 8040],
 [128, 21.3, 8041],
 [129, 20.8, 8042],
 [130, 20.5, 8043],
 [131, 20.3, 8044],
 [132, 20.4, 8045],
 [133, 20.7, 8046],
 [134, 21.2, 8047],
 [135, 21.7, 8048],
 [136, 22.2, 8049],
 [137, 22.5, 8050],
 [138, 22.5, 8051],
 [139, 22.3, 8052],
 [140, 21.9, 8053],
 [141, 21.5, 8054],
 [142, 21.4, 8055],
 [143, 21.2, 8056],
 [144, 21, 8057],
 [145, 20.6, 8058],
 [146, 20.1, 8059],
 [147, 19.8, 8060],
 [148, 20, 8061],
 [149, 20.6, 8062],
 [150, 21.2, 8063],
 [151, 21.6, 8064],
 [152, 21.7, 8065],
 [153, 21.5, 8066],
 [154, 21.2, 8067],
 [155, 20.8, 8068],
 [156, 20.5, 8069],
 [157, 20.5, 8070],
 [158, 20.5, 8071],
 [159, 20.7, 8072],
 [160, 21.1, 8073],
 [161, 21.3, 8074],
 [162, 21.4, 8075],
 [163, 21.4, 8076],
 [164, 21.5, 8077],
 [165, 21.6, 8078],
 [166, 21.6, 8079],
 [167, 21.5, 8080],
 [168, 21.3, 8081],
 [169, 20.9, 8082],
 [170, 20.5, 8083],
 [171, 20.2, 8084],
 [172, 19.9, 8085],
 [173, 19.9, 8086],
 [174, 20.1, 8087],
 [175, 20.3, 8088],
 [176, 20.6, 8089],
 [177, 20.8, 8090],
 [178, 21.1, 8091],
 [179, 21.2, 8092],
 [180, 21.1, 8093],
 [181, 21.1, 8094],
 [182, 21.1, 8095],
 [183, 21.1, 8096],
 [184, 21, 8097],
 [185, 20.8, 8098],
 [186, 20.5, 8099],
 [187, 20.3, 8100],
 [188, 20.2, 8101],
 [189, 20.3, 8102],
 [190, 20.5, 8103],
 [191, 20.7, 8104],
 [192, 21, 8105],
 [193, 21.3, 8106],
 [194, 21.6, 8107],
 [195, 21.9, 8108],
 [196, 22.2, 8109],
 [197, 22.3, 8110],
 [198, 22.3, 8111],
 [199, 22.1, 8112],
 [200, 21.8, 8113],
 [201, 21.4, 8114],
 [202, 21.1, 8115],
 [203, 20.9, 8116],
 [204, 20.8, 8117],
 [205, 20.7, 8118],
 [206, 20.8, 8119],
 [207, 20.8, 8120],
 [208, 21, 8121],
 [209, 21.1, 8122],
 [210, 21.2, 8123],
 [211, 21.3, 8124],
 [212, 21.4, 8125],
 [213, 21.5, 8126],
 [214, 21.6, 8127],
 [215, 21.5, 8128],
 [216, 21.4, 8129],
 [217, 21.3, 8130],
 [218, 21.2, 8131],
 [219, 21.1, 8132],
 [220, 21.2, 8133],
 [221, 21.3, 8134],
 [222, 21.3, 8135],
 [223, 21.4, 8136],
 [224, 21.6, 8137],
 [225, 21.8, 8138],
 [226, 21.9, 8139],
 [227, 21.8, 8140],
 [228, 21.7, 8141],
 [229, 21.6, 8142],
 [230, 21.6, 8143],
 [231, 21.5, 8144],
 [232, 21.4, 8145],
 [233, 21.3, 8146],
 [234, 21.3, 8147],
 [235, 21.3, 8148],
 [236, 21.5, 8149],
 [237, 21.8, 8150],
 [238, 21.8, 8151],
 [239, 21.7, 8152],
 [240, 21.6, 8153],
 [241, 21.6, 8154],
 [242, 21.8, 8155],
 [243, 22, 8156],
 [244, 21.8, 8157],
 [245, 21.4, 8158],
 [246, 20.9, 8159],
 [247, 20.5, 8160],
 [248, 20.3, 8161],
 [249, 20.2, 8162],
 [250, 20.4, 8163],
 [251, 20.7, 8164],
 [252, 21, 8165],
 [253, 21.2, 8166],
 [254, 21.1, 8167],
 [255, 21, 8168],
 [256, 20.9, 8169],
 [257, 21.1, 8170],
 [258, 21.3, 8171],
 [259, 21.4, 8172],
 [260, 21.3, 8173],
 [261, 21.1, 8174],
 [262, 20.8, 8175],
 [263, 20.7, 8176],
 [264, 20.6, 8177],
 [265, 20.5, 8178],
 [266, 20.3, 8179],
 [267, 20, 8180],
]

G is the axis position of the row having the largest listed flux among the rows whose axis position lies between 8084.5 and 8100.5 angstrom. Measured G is 8092 angstrom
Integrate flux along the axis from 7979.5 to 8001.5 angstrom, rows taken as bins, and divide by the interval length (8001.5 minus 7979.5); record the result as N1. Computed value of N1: 21.3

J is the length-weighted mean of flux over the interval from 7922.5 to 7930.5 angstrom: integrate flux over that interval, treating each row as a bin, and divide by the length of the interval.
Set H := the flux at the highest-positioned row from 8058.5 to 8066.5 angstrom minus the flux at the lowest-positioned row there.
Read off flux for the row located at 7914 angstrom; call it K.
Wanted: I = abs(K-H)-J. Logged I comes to 0.2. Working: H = 1.4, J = 21.4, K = 23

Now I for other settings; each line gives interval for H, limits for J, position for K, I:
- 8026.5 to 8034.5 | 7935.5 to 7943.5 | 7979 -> 2.2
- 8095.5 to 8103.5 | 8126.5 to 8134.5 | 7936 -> -0.4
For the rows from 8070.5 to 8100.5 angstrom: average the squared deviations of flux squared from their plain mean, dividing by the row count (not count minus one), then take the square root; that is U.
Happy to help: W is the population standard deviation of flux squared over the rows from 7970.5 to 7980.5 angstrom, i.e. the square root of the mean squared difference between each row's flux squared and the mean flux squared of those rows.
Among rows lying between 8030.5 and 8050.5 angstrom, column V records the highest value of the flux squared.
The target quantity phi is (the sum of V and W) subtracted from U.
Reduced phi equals -500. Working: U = 21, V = 506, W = 14.7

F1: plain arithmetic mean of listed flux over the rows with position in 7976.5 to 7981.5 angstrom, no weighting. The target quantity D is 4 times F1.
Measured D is 87.4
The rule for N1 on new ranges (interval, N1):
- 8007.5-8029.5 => 22.1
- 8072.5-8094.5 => 20.9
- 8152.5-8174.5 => 21.1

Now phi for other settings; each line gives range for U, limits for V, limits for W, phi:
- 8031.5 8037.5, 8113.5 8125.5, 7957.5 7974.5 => -465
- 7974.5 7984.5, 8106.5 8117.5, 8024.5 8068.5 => -513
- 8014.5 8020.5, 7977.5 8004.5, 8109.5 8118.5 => -507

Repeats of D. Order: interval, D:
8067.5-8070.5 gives 82.4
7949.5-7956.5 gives 86.3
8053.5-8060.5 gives 83.2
